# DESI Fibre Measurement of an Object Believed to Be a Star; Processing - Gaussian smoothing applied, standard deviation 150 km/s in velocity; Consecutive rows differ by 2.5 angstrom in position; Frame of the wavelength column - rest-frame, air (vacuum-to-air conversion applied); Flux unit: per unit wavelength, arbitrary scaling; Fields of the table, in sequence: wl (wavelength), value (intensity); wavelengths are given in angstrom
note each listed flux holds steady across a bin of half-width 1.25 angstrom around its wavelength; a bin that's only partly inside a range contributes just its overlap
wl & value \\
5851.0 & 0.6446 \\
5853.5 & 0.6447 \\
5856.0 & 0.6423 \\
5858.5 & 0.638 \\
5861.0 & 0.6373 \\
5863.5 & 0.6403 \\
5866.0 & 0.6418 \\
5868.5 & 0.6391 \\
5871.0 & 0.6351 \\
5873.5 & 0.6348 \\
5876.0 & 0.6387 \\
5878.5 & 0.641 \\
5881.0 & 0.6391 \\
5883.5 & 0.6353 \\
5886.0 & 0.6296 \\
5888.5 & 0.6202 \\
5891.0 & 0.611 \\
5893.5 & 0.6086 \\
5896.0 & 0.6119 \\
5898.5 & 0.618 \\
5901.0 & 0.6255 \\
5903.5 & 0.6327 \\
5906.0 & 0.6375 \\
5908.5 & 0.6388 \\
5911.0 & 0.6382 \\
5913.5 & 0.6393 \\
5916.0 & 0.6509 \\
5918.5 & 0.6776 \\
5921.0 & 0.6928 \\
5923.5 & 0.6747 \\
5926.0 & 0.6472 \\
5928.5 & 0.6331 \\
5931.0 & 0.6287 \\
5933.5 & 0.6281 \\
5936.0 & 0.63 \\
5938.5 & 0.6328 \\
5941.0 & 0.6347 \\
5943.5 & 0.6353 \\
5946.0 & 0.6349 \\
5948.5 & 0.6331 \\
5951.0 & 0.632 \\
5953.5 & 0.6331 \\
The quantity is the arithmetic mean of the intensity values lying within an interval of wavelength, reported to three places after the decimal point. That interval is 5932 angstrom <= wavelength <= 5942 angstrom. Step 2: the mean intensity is 0.631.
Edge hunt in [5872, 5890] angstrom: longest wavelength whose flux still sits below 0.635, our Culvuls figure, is 5888.5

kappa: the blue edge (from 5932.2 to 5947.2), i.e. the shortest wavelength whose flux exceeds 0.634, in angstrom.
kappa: 5941.0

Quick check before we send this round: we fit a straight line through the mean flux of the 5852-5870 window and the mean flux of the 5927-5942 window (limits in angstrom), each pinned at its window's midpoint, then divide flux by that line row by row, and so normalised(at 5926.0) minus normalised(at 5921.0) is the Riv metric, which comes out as -0.07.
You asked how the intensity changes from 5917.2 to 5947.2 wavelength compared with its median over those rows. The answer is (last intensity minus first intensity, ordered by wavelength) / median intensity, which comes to -0.07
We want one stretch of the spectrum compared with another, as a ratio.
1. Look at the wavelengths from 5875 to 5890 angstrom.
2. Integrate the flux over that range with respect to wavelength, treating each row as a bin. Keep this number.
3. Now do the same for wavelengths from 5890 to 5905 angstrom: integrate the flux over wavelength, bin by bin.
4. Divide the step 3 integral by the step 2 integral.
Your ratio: 1.0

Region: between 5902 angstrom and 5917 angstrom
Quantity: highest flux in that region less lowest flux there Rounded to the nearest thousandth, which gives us 0.018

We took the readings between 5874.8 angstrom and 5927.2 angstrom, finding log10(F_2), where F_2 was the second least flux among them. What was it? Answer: -0.214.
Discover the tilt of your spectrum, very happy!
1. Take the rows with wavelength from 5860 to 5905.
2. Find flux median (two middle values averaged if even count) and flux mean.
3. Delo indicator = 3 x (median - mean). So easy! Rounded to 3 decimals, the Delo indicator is 0.015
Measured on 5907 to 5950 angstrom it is -0.026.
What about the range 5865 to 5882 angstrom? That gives 0.002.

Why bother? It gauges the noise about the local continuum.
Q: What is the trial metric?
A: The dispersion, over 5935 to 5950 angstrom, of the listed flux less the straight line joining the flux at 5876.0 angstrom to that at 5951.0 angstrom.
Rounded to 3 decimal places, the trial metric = 0.002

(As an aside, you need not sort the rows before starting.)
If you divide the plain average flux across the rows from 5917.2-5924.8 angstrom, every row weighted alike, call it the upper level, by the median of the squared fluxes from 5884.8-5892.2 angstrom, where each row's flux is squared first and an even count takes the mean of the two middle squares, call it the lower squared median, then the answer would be 1.77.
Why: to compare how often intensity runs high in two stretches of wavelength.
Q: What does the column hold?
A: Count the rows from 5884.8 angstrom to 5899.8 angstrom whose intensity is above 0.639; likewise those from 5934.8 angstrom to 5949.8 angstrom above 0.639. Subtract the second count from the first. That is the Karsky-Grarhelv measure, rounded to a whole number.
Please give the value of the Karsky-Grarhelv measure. 0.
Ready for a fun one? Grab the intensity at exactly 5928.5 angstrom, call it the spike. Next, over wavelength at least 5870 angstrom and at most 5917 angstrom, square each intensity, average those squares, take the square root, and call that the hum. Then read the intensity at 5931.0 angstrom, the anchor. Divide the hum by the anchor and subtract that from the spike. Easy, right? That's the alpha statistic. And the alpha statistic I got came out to -0.370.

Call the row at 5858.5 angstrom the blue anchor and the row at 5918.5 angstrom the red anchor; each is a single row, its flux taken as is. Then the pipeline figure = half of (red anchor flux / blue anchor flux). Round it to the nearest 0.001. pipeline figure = 0.531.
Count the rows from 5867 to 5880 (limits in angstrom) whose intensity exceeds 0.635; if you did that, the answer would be 4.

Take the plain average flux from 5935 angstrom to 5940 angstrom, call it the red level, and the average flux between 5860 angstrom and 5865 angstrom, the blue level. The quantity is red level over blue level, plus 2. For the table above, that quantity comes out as 2.988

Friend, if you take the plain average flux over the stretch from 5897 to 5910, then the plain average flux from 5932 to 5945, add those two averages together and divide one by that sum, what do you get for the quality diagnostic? 0.792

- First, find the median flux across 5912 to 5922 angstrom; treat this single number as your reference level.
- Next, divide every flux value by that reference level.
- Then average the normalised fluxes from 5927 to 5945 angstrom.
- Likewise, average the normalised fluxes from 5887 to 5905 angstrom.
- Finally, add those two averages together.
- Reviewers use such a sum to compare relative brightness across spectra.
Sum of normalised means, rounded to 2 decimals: 1.88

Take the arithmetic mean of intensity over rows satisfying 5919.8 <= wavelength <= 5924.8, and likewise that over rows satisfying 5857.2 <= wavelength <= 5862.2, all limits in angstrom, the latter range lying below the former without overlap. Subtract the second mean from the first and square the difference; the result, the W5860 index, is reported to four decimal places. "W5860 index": 0.0021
